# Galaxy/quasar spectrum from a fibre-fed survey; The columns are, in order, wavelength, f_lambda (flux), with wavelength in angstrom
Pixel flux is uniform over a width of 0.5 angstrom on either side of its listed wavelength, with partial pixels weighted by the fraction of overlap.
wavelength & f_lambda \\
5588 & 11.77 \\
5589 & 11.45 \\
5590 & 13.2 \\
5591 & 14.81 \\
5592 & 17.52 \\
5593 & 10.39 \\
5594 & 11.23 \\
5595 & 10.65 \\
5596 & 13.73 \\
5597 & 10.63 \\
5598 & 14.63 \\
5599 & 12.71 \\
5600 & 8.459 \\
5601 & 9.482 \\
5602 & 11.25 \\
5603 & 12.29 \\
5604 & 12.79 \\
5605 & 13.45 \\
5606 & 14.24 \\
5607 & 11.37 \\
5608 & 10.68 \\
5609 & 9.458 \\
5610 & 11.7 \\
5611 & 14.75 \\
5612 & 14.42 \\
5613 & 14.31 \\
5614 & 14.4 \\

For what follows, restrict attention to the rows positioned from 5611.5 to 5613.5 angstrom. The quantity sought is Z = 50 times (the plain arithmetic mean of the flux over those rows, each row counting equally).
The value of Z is 718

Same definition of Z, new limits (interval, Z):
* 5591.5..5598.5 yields 634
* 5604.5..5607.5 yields 651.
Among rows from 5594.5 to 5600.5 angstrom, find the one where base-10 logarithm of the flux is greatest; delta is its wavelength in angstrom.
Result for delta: 5598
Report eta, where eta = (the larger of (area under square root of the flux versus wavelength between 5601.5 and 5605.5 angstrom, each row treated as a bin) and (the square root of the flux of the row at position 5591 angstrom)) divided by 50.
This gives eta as 0.282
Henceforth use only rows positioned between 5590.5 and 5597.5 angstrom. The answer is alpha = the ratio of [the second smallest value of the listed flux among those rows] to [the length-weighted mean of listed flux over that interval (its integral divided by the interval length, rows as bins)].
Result 0.836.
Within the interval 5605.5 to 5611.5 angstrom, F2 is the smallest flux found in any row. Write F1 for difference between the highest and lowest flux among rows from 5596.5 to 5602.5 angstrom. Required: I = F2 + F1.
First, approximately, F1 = 6.2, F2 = 9.458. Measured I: 15.6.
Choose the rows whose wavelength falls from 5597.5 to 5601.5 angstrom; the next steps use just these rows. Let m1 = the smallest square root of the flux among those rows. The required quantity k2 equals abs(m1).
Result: 2.91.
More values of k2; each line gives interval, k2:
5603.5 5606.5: 3.58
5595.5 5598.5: 3.26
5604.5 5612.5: 3.08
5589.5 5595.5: 3.22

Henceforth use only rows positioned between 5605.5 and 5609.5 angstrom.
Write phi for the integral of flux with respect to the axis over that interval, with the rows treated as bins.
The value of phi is 46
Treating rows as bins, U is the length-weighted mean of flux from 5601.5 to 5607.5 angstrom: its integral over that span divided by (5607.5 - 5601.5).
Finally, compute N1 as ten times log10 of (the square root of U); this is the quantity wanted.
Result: 5.50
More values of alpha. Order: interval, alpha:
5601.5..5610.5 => 0.896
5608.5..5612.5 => 0.930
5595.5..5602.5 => 0.821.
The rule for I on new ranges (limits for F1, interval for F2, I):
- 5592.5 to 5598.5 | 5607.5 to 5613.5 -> 13.7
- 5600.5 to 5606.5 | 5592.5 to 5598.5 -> 15.1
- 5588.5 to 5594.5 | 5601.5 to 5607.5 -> 18.4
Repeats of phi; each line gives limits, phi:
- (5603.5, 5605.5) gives 26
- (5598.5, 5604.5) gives 67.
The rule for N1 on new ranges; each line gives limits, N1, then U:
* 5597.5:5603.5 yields 5.30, 11.5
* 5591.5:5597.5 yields 5.46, 12.4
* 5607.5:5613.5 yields 5.49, 12.6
